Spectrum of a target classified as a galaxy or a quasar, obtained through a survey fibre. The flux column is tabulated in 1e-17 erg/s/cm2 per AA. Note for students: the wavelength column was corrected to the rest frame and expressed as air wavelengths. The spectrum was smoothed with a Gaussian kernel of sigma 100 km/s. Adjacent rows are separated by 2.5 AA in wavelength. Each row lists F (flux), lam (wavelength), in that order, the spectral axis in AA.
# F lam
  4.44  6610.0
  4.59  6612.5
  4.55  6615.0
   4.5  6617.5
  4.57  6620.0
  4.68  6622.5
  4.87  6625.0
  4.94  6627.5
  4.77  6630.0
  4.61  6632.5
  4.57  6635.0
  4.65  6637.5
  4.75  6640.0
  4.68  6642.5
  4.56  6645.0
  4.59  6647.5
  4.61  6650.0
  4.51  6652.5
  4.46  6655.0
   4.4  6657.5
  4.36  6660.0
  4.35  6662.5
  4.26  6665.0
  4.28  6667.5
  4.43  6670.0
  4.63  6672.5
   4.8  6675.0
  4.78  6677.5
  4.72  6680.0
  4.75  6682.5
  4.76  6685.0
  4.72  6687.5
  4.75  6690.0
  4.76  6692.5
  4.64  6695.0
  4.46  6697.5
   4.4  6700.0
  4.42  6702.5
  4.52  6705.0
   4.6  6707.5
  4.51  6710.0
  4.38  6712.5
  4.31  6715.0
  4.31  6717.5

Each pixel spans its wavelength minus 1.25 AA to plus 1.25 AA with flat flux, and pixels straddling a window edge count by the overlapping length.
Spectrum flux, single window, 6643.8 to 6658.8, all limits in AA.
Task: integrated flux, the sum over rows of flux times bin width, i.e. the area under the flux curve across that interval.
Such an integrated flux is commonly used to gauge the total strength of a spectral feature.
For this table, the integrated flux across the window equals 68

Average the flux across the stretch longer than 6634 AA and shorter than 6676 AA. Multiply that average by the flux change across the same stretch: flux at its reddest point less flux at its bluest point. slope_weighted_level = 1.0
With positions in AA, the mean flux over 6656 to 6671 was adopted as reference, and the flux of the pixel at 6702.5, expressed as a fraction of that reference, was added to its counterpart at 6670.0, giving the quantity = 2.04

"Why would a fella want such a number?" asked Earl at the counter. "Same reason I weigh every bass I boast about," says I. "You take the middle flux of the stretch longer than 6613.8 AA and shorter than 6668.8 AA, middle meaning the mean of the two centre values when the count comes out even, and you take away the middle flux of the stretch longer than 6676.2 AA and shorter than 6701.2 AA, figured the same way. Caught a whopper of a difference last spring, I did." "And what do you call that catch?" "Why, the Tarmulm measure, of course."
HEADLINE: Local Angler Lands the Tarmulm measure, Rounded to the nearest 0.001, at -0.165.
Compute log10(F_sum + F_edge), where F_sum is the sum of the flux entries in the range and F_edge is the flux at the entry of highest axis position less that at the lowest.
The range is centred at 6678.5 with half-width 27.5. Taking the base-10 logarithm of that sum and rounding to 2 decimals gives 2.00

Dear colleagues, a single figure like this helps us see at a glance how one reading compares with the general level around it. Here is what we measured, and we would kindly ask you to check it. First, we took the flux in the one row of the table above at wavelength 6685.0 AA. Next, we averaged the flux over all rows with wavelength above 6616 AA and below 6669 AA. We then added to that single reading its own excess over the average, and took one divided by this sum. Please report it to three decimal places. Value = 0.202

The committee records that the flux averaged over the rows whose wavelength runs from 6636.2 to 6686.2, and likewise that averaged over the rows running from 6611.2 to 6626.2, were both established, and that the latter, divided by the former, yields 1.01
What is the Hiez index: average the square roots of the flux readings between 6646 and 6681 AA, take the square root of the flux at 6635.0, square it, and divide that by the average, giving 2.15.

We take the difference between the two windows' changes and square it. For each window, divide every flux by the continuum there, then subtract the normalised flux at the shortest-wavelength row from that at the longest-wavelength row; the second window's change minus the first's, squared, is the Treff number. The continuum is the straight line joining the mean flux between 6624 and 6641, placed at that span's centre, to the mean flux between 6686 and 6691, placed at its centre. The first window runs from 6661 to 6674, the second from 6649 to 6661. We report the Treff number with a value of 0.0125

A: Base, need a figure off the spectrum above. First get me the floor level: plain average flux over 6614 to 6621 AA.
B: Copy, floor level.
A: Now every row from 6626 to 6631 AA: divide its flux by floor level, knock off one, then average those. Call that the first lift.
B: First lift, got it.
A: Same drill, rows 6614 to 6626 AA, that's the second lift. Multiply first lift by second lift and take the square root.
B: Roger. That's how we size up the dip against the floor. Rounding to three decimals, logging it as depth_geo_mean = 0.038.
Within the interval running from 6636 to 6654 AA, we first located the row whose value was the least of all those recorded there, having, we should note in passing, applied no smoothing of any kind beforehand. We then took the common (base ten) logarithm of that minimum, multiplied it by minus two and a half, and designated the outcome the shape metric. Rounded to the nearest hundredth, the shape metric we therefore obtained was -1.64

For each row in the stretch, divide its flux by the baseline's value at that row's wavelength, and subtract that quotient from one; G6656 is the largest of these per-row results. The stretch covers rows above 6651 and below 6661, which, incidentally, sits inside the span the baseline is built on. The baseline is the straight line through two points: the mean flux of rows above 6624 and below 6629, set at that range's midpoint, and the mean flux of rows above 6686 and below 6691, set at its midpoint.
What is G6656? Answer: 0.094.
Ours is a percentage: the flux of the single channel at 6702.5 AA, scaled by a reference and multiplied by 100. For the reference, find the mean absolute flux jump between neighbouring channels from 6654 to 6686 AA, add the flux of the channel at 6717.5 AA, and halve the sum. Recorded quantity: 202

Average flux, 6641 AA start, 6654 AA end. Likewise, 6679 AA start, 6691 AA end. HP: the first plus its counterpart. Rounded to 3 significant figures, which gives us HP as 9.33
